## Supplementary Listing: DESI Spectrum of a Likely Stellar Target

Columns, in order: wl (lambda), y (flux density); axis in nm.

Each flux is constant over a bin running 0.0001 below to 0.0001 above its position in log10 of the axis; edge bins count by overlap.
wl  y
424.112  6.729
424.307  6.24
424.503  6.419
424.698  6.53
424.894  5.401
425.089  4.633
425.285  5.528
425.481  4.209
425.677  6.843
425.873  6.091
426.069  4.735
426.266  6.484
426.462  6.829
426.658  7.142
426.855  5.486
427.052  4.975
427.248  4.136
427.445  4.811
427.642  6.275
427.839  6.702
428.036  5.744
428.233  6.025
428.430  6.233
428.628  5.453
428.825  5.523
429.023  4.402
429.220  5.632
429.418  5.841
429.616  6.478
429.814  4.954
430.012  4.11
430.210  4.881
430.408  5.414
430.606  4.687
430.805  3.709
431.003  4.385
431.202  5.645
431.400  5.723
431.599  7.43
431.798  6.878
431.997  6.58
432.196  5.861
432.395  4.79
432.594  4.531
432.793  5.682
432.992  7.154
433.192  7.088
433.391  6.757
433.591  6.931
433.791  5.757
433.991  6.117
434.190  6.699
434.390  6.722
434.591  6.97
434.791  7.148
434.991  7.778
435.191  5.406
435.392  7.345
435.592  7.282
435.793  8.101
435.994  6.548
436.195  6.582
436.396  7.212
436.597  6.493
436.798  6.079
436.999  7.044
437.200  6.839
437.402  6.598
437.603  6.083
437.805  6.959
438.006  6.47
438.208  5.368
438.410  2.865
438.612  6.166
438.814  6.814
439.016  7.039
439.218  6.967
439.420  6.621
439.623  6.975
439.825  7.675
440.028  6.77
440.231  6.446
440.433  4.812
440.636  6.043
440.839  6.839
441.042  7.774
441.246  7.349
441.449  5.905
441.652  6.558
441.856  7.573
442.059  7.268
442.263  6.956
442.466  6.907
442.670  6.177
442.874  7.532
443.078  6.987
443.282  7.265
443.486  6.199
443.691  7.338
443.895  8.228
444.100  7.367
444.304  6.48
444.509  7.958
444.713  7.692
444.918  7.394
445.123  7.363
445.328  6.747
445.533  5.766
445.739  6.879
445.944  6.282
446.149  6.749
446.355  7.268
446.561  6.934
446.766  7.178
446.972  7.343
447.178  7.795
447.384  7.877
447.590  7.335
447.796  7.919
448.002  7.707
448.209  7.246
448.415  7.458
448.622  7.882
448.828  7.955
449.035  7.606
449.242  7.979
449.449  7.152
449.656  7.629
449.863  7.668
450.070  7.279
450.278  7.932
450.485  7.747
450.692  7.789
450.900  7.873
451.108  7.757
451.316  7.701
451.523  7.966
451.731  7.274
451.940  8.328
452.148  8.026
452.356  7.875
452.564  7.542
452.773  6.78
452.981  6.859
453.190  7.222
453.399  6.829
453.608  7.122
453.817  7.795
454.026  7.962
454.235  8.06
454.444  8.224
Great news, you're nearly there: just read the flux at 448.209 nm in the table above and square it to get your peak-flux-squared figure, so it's 53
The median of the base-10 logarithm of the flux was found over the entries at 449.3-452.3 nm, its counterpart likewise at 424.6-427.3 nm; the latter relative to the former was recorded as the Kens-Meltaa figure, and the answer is 0.83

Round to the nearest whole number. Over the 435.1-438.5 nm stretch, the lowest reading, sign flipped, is -3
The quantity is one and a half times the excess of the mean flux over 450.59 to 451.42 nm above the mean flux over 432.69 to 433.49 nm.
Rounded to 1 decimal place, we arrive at 1.7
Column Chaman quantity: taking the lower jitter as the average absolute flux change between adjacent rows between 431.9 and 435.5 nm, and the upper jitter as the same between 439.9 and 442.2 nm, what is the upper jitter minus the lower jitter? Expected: 0.13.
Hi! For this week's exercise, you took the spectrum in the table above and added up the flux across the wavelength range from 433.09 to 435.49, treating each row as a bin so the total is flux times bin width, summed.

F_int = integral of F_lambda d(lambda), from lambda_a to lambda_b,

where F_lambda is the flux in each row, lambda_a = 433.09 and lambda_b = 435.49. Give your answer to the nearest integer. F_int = 16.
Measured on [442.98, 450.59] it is 56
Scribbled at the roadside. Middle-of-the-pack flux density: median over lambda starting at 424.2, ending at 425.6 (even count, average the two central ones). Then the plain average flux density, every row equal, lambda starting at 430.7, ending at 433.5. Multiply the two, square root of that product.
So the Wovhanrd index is 5.7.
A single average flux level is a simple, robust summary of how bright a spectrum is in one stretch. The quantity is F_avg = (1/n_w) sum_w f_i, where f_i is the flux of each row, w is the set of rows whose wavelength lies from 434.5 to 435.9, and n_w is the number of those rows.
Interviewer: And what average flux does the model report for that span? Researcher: 7.1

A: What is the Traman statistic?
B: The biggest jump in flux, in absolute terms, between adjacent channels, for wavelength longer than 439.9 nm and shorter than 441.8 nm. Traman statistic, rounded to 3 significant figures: 1.63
